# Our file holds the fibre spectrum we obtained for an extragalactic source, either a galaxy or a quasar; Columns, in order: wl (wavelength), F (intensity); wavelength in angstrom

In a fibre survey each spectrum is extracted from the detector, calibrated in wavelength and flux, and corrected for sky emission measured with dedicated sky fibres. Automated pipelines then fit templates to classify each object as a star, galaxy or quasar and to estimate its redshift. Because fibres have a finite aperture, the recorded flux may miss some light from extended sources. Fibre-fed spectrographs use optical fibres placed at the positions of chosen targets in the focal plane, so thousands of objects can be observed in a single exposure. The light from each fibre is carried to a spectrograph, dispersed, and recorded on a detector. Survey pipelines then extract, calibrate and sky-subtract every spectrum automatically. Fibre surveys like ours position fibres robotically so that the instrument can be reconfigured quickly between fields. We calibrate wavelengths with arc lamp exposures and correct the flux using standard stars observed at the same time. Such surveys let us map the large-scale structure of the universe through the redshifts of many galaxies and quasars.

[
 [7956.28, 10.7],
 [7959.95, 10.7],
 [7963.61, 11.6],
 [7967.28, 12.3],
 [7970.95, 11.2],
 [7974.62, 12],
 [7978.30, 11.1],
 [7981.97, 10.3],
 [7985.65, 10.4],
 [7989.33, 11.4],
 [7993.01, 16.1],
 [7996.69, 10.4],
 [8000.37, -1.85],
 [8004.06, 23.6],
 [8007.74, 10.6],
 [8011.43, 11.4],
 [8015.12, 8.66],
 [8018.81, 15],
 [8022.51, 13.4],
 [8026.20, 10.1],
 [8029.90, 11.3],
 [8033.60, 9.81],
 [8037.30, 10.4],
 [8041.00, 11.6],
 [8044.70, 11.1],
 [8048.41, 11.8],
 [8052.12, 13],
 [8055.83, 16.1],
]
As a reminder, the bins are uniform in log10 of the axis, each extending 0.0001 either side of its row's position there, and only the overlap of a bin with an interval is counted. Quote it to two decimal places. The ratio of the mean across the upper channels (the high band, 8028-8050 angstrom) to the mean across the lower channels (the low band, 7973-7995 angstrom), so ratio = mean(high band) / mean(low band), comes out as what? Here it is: 0.93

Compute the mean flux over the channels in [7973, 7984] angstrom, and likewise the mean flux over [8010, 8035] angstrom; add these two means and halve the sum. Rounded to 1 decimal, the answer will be 11.3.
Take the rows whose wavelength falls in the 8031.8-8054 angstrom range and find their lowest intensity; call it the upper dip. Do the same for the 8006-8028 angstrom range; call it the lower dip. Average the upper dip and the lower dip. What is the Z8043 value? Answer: 9.2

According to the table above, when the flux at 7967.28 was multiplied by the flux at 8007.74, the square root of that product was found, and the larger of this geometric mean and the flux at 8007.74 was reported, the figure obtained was 11.4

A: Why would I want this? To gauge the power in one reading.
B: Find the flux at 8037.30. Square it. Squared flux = 108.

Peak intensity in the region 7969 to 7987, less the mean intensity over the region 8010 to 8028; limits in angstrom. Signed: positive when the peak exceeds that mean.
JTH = 0.3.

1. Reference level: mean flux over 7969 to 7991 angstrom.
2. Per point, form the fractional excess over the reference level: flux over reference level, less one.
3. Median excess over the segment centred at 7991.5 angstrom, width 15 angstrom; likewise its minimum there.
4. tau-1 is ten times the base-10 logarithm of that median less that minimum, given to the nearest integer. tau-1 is -13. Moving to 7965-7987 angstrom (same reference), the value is -11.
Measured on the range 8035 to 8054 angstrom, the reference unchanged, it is -10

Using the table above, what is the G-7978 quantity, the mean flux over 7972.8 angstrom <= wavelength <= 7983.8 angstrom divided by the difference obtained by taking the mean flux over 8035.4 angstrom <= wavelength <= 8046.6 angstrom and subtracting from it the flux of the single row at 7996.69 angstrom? 18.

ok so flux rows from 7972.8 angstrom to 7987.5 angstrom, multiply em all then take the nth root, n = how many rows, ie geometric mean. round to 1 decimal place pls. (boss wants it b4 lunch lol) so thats 10.9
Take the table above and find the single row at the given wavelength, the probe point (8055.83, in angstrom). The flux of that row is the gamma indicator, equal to 16.1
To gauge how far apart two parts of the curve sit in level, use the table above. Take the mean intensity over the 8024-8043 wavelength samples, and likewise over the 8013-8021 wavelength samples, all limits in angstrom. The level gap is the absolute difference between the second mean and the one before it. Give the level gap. 1.2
